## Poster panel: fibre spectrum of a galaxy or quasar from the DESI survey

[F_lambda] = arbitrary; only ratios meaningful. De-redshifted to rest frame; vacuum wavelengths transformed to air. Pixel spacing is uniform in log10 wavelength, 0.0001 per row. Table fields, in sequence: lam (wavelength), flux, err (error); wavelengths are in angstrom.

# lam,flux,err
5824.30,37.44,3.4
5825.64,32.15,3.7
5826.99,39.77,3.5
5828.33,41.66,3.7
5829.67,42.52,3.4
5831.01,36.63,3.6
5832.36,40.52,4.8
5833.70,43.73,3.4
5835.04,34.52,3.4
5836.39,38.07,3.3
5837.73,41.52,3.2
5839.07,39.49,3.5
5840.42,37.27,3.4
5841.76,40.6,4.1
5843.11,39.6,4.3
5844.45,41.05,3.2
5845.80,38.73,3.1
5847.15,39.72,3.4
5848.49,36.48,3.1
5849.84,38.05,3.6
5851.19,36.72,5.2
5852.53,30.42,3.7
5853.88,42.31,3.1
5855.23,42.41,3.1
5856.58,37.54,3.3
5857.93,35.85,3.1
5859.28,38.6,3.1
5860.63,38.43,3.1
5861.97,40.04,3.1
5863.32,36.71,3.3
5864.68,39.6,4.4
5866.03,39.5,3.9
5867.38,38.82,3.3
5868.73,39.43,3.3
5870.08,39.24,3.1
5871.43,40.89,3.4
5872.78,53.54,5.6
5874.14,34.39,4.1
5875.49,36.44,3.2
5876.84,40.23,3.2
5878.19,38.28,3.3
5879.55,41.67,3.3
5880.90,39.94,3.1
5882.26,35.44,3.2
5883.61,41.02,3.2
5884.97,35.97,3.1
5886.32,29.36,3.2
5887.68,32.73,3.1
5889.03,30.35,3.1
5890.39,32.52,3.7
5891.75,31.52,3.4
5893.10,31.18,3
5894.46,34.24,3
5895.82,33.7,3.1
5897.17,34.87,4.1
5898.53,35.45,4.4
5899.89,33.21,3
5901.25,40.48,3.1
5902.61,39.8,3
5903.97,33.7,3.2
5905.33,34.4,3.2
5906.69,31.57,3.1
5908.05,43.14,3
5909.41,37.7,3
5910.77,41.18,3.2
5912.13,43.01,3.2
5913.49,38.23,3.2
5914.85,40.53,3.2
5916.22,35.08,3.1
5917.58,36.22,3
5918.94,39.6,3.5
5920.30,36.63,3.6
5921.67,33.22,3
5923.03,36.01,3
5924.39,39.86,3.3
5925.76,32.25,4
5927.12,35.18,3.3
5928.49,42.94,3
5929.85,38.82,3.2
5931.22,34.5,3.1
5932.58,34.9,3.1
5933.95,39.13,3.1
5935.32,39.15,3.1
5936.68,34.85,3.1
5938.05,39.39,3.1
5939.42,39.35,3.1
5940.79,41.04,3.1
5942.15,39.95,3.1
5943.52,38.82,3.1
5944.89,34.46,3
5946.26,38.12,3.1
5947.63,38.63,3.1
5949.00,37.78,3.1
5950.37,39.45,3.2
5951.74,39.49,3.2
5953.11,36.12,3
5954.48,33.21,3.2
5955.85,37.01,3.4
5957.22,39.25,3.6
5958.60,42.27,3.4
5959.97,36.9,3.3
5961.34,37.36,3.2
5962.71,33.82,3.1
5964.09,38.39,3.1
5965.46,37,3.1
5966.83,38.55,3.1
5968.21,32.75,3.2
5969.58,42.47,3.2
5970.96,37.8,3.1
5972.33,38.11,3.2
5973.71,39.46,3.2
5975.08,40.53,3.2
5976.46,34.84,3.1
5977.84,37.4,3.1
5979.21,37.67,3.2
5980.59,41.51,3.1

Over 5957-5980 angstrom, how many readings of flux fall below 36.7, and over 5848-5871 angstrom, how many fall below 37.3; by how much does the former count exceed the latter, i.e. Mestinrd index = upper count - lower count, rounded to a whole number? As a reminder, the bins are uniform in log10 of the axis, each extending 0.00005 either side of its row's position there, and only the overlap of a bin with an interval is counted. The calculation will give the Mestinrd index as -2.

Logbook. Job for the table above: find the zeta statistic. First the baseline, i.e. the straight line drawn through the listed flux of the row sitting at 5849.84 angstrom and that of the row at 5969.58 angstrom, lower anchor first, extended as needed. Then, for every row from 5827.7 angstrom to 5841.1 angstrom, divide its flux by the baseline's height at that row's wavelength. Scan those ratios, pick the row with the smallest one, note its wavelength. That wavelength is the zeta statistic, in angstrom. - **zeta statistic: 5835.04 angstrom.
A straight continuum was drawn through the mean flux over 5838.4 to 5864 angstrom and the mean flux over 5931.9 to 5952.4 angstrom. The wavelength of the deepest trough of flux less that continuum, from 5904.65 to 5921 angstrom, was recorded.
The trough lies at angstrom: 5906.69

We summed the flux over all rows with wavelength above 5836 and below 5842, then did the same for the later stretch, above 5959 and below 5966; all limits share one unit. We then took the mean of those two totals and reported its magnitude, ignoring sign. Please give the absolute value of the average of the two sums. 190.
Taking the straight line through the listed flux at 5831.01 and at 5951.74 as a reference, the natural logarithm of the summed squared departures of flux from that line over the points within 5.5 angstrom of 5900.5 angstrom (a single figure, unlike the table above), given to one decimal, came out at 4.7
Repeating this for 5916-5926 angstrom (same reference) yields 4.7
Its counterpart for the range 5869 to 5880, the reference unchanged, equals 5.7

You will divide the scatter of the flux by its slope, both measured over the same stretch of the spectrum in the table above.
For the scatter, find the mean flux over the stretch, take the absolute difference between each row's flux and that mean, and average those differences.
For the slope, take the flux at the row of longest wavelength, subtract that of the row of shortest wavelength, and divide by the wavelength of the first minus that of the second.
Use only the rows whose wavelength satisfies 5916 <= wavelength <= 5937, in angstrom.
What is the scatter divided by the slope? -210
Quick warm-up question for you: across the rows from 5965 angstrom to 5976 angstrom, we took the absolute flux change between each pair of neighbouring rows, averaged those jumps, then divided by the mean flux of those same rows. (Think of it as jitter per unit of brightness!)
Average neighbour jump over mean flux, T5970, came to 0.091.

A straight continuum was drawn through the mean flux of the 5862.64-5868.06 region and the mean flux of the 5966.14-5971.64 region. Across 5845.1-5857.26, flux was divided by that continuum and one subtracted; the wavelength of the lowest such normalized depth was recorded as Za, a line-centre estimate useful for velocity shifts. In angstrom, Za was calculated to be 5852.53 angstrom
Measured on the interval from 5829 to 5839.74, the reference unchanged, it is 5835.04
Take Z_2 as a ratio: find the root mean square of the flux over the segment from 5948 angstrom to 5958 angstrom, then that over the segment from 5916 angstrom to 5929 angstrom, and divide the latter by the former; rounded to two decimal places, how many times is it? 0.98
